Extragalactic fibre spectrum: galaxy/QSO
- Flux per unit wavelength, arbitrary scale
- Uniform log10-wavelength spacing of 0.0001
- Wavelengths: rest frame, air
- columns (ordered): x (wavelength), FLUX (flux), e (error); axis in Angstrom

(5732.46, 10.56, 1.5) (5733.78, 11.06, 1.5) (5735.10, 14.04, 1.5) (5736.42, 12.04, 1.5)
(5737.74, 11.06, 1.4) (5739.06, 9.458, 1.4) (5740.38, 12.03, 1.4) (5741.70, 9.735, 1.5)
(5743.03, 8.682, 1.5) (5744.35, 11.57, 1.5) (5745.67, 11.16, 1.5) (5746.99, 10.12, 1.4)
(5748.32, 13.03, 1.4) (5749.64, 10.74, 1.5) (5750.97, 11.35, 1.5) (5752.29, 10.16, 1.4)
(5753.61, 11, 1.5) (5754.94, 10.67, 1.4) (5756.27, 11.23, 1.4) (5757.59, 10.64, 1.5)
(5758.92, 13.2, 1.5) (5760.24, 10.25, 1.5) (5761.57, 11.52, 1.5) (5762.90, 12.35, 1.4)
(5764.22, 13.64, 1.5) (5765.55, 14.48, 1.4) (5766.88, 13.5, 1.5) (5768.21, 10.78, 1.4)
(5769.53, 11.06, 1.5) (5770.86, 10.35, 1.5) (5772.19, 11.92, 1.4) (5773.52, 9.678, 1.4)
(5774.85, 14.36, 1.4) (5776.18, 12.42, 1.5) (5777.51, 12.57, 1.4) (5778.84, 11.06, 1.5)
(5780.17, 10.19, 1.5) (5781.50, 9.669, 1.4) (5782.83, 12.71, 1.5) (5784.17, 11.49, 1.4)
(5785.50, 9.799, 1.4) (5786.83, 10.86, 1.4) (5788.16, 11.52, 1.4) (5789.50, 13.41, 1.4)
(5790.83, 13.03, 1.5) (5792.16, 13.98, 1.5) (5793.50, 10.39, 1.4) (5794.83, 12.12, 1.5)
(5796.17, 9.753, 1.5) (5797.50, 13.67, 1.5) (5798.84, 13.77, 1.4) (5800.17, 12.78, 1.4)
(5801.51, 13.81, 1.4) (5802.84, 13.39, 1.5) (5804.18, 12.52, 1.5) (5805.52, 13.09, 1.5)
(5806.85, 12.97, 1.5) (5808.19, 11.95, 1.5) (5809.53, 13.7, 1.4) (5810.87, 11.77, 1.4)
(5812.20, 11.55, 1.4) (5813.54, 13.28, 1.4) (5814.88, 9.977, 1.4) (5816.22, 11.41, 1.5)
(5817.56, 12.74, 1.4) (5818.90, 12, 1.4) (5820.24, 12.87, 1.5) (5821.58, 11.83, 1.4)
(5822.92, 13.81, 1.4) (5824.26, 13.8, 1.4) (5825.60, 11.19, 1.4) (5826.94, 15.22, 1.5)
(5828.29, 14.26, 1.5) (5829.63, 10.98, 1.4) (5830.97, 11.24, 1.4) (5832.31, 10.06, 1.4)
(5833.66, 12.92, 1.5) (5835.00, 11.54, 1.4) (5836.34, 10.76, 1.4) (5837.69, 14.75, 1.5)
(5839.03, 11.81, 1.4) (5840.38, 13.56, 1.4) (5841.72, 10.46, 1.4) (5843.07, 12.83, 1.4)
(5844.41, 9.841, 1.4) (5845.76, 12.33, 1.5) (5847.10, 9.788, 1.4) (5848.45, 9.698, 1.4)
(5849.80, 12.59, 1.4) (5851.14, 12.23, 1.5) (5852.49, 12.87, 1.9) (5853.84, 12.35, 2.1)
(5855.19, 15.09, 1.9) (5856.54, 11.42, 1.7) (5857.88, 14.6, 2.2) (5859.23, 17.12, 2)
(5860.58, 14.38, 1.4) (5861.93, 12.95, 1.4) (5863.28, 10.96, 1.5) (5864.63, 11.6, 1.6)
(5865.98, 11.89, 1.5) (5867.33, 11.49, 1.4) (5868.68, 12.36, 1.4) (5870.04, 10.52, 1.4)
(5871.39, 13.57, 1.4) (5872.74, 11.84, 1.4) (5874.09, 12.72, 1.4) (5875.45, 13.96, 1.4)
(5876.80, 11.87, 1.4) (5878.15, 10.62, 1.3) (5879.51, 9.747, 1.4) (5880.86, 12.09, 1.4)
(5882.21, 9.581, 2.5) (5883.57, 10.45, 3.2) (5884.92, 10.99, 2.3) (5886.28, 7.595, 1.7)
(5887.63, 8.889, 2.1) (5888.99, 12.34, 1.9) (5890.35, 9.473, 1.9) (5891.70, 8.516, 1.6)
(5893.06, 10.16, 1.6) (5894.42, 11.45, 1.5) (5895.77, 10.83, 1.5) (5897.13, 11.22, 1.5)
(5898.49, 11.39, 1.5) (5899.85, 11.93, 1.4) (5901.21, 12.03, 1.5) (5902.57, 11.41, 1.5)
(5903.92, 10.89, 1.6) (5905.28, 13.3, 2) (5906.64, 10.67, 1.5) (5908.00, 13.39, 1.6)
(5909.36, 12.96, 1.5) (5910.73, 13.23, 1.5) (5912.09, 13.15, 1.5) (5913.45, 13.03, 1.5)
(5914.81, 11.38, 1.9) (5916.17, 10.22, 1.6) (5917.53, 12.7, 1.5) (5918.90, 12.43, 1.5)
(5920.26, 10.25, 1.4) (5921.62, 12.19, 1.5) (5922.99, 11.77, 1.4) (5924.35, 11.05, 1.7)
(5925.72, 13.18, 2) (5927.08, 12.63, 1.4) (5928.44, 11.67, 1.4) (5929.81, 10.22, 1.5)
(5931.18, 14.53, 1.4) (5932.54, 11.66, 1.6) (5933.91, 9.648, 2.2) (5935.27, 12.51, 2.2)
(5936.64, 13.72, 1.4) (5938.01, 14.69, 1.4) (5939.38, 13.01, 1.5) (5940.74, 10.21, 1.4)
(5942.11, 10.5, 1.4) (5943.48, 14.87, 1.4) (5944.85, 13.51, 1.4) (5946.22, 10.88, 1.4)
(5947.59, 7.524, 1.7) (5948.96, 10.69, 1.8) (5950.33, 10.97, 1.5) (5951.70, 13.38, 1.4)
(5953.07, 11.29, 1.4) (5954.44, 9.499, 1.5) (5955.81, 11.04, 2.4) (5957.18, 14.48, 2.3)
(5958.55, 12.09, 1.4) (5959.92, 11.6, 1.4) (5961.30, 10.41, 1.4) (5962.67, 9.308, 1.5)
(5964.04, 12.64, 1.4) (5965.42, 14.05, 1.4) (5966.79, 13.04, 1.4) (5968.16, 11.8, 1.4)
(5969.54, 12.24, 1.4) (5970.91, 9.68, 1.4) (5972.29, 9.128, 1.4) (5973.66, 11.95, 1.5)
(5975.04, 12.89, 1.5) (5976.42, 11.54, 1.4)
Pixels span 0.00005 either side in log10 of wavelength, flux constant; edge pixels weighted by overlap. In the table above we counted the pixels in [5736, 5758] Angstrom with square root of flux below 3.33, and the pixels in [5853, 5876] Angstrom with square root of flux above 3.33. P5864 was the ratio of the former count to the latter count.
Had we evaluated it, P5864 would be 0.7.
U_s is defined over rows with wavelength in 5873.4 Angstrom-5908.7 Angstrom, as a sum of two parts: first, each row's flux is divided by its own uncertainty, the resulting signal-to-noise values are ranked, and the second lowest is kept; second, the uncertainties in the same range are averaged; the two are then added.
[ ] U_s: 5.53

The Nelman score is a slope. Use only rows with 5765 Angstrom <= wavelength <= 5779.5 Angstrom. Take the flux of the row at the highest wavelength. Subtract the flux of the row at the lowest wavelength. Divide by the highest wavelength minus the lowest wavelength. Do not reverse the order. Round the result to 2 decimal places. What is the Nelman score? -0.26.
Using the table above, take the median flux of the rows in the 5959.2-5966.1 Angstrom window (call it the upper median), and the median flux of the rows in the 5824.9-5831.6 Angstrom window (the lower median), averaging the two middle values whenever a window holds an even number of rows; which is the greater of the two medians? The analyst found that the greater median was 11.6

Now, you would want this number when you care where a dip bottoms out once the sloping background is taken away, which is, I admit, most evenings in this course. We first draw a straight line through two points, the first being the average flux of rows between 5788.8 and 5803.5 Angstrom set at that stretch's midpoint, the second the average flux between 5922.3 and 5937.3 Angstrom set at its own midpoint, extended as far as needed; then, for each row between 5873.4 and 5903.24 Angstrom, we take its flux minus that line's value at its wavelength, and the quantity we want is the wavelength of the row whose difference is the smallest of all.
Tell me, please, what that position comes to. 5886.28 Angstrom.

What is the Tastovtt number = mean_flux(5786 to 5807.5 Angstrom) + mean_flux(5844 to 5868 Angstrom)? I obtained 25.0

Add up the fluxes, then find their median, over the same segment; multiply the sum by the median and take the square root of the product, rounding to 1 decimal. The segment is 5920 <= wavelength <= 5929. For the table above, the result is 31.2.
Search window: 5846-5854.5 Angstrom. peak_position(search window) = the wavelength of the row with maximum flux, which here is 5852.49 Angstrom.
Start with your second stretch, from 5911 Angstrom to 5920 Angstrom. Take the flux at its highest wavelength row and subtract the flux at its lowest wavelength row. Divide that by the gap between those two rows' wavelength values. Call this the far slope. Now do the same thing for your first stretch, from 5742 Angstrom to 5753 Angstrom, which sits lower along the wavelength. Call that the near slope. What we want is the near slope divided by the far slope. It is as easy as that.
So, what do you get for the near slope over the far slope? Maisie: -1.5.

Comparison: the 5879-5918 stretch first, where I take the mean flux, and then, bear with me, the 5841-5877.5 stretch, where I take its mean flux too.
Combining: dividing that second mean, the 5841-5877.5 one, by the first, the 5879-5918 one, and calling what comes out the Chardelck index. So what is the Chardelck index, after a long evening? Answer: 1.10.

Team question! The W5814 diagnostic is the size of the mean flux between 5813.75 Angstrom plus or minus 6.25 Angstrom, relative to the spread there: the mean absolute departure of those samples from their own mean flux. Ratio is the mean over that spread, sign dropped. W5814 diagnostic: 15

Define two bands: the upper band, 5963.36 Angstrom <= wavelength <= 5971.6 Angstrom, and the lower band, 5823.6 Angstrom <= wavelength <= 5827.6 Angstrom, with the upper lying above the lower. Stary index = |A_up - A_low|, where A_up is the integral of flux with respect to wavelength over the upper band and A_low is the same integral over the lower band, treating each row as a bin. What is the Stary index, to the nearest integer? 47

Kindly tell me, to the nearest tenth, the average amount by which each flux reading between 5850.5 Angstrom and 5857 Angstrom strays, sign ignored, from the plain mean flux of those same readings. 1.0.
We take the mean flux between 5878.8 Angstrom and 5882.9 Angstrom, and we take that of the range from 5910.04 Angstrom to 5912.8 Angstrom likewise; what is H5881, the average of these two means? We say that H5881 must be 11.8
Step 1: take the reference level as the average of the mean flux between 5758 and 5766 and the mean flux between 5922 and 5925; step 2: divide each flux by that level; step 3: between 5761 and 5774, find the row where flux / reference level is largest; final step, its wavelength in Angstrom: 5765.55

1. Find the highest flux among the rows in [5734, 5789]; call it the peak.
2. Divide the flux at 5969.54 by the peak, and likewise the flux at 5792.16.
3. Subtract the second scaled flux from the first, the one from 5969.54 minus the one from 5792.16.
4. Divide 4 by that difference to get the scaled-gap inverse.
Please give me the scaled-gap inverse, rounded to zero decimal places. -33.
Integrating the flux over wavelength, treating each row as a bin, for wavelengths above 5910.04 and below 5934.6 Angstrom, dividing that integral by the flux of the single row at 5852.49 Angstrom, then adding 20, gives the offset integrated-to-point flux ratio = 42.8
